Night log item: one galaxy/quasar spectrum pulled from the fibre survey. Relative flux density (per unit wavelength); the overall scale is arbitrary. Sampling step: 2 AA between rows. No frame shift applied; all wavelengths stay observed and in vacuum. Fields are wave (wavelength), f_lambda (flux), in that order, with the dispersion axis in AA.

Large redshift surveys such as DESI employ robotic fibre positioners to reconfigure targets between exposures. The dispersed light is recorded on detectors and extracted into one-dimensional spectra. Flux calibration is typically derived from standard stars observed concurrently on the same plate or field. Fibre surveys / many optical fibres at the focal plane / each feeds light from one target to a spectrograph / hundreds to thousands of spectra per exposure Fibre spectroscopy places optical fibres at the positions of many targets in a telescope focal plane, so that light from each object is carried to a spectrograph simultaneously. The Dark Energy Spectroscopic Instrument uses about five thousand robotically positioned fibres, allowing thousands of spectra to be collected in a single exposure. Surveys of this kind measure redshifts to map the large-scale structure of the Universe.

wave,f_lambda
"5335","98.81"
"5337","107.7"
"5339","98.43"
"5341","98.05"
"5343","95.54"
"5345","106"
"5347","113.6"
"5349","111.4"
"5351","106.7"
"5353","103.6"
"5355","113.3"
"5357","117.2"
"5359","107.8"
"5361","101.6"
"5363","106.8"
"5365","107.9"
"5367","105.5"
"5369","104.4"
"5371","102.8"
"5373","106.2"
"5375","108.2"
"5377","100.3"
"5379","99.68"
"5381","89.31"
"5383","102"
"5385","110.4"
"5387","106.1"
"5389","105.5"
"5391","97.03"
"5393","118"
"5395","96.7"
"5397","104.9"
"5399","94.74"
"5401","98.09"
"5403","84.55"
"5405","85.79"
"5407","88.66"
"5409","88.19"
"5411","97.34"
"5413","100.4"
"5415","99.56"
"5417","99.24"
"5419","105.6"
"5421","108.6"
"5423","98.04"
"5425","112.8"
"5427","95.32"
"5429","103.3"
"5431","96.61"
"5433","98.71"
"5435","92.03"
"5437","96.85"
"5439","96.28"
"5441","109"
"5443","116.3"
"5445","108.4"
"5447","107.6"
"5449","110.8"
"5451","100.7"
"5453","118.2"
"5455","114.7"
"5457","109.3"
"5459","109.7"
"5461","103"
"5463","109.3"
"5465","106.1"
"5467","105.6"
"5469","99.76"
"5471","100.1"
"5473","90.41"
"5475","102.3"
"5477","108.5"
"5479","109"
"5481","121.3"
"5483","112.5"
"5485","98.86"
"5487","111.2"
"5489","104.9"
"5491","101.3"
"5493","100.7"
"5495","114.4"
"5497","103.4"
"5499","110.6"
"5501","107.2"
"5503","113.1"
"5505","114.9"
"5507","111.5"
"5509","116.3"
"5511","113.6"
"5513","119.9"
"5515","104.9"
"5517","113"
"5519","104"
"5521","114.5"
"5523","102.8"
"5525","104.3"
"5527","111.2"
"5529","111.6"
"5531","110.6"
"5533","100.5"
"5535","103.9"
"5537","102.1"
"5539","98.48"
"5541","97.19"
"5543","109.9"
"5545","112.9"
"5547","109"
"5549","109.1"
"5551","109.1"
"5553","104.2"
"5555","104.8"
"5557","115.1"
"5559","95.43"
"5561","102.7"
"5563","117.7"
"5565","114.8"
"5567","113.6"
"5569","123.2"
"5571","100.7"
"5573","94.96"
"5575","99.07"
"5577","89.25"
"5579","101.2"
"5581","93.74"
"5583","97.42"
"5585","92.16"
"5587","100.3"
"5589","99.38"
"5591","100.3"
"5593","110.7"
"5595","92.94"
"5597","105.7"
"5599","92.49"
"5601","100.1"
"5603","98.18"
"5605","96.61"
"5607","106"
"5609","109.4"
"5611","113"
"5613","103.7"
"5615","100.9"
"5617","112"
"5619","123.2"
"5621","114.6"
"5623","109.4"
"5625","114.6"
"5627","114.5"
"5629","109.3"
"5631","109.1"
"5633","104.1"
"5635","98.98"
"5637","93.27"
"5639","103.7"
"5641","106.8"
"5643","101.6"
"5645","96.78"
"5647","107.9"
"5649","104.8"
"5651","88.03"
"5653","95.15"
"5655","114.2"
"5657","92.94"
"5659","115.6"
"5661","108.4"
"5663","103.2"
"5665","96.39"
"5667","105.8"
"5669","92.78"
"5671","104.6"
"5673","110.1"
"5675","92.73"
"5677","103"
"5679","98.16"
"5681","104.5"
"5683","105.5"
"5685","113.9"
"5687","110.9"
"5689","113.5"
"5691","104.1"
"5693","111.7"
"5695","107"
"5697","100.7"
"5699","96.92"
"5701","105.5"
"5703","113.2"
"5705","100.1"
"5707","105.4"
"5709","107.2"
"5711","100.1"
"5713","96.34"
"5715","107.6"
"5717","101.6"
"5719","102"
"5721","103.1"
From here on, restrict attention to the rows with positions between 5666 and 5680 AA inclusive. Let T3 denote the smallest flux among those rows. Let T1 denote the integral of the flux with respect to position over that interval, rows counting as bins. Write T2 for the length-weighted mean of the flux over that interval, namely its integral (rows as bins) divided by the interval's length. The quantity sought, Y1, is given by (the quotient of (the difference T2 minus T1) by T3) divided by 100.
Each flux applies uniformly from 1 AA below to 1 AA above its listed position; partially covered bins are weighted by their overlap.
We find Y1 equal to -0.142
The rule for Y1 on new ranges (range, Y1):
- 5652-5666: -0.145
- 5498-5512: -0.136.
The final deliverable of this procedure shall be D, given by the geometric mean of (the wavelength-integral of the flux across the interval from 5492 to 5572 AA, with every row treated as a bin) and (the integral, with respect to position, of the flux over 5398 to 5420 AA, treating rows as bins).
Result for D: 4257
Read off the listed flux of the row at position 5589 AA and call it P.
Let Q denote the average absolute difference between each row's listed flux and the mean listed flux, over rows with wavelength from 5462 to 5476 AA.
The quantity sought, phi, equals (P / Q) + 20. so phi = 42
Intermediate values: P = 99.38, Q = 4.4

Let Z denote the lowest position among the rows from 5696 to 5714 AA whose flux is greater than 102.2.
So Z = 5701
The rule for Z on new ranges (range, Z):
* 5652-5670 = 5655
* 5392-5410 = 5393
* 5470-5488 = 5475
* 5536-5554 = 5543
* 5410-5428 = 5419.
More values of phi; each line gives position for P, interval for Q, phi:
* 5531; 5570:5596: 47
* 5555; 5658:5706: 40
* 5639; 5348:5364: 46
